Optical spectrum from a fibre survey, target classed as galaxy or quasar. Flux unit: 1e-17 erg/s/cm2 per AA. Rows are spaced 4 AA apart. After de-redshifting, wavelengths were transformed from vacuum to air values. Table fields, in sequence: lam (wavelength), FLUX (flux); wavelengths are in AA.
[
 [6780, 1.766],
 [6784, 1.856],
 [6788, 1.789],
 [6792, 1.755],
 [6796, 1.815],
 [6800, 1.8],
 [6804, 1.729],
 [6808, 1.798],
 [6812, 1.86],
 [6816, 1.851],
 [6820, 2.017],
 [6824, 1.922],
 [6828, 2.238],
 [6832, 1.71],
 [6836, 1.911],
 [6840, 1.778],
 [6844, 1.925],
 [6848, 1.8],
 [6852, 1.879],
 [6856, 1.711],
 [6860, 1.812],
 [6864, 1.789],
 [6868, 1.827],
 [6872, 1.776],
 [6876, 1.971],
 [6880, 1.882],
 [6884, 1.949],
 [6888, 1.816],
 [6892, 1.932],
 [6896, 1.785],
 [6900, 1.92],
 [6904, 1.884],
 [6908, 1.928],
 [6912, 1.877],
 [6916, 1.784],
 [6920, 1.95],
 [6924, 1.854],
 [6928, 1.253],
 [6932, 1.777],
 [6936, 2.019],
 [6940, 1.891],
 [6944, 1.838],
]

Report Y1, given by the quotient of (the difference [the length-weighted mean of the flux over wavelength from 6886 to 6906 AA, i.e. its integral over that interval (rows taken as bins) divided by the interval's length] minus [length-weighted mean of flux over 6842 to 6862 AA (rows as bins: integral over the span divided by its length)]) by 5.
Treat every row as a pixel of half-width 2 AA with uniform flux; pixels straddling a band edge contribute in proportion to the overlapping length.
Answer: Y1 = 0.008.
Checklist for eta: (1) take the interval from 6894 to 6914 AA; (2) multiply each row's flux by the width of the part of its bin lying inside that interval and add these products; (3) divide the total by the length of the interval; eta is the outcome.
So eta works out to 1.88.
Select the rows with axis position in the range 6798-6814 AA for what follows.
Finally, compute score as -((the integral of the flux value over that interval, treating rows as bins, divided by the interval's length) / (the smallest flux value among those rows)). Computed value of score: -1.04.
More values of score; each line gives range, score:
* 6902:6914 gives -1.01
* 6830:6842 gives -1.05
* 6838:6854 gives -1.04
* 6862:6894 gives -1.05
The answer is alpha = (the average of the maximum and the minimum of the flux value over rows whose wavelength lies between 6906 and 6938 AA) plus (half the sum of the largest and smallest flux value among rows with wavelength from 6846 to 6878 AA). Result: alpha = 3.48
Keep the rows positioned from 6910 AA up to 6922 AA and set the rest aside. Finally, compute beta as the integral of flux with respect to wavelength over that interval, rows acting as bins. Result 22.4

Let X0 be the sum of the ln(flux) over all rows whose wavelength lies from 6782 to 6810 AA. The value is 4.08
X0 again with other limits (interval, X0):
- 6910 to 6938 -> 4.00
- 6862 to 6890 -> 4.33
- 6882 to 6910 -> 4.44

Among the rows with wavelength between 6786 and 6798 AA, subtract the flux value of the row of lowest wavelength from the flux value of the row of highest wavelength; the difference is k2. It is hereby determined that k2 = 0.03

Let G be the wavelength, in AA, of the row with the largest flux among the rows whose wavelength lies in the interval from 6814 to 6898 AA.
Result 6828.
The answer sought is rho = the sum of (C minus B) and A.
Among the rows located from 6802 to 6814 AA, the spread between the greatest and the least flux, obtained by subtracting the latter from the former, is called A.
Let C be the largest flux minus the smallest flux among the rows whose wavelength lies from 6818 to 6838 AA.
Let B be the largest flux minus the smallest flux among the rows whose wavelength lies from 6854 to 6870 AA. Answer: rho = 0.54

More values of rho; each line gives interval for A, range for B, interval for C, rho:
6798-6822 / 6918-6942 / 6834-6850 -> -0.33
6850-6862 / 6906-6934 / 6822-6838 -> 0.00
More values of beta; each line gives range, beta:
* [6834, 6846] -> 22.5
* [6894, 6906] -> 22.4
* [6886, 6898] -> 22.1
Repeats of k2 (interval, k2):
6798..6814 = 0.06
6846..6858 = -0.09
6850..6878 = 0.09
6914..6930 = -0.53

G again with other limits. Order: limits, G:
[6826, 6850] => 6828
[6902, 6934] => 6920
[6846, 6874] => 6852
